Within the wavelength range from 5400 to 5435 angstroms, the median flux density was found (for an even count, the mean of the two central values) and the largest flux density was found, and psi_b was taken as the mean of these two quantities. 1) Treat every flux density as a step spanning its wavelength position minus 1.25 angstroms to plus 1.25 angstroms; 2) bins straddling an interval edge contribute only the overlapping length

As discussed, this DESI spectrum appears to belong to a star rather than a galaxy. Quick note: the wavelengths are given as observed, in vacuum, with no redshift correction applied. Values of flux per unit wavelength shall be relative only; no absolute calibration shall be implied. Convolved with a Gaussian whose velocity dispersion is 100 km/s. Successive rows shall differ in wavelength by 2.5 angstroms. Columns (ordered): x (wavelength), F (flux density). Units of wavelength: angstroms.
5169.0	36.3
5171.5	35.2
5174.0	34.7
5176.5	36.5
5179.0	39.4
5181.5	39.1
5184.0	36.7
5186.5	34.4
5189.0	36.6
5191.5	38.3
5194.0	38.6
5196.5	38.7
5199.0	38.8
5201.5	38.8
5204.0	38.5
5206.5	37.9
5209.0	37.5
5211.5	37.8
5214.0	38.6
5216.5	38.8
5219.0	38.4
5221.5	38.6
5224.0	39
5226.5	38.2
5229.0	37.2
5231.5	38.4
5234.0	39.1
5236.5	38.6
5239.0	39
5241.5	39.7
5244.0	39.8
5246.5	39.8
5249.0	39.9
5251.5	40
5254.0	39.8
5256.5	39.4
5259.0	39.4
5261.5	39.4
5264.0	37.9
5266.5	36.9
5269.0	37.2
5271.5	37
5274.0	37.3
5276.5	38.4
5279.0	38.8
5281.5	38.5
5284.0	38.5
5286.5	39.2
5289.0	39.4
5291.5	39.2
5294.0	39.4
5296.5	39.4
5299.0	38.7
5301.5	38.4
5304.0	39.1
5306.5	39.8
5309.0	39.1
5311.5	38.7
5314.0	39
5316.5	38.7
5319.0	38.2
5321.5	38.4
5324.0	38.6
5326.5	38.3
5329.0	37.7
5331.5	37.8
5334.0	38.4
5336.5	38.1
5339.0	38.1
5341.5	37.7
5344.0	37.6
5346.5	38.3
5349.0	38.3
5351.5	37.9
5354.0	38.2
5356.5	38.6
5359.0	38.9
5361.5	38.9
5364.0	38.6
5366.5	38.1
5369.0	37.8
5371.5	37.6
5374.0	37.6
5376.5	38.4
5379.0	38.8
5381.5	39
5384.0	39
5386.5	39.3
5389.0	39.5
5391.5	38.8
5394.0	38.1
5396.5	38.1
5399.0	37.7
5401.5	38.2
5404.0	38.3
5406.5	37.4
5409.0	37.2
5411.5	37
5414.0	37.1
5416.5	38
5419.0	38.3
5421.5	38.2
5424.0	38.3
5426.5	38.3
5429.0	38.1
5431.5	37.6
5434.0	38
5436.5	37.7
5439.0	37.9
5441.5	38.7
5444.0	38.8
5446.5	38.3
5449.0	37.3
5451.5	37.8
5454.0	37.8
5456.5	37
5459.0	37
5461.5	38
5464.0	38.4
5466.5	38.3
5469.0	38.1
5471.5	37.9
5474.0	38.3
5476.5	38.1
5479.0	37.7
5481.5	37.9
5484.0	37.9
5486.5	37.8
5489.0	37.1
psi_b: 38.2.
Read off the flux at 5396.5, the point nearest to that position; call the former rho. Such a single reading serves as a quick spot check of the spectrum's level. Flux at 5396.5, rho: 38.1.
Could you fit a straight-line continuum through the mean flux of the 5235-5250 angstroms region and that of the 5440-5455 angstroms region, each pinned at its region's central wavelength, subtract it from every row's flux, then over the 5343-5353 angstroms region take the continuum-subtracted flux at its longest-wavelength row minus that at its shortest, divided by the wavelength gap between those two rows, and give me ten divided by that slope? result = 215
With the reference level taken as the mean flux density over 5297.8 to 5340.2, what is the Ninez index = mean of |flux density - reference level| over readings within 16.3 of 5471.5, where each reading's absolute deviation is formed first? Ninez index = 0.66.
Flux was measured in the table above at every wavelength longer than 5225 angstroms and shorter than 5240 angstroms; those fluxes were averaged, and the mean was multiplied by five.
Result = 192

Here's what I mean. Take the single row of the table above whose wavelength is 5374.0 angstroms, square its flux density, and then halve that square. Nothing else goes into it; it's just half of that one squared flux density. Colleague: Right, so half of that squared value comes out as 707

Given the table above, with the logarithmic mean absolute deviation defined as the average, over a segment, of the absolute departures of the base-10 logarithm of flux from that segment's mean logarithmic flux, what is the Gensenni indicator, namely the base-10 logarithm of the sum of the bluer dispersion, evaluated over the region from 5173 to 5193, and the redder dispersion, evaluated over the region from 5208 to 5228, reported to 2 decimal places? -1.66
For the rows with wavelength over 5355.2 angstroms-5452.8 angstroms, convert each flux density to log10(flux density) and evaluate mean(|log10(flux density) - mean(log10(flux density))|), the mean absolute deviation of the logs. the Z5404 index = 0.0055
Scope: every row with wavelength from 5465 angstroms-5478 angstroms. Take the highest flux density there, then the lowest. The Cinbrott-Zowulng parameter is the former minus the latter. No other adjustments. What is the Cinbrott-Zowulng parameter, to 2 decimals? 0.40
